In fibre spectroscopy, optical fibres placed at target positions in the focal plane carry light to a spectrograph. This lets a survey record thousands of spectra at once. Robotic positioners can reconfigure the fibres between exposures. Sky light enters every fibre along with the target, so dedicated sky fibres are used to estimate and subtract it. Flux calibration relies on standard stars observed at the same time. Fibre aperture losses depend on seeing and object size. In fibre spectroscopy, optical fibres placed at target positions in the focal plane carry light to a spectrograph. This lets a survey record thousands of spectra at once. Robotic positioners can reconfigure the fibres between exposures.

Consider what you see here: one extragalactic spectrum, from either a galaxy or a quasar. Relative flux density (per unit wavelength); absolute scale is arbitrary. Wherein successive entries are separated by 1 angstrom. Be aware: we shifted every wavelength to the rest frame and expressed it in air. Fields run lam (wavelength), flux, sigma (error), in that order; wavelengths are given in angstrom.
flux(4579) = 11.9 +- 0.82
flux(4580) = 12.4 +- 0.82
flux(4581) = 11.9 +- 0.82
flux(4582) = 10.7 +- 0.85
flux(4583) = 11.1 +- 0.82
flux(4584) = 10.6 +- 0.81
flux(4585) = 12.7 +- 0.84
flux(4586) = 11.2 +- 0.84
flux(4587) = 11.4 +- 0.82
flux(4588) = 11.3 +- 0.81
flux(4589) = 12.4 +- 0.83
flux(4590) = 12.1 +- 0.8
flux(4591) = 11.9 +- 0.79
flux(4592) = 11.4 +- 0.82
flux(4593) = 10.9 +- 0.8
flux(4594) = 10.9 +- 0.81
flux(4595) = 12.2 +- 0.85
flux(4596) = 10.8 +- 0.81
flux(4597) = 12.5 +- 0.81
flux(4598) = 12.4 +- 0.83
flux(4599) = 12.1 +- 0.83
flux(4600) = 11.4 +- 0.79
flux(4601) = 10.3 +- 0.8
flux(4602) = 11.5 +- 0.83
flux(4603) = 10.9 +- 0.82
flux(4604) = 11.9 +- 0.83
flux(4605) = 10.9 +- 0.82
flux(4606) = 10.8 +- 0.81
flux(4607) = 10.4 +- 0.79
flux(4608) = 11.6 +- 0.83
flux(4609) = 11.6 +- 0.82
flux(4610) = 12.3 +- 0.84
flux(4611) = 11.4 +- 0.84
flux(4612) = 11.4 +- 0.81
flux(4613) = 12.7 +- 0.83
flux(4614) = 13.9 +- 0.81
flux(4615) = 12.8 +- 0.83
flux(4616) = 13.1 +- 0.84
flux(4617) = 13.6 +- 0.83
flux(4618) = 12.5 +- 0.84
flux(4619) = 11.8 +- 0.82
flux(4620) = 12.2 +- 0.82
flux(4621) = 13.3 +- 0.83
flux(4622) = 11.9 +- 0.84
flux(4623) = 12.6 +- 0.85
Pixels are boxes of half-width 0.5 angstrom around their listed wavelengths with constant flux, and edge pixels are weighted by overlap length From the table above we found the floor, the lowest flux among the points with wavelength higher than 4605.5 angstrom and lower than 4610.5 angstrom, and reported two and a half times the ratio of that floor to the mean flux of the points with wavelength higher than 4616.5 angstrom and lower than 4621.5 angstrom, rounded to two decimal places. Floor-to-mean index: 2.05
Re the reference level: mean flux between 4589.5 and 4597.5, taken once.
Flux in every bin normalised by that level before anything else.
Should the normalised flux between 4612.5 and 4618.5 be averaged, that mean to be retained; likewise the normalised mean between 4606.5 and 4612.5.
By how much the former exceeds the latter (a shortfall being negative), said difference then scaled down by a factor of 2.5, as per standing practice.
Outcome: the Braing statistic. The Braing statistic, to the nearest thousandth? 0.057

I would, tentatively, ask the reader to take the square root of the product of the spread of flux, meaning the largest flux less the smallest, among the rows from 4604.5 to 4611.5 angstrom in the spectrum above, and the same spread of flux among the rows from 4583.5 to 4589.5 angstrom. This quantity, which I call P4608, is 2.00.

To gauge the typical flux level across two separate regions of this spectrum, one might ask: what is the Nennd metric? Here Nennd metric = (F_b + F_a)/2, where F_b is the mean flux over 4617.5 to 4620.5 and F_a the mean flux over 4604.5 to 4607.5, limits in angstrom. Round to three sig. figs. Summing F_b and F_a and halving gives 11.4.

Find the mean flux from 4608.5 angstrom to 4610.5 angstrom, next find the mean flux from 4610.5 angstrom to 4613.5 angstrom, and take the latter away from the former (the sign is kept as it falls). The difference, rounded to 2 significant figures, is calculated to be 0.12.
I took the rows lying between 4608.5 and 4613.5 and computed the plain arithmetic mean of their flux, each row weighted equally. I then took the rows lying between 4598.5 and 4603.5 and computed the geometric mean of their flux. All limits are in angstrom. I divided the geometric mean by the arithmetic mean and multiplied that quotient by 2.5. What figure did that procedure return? 2.36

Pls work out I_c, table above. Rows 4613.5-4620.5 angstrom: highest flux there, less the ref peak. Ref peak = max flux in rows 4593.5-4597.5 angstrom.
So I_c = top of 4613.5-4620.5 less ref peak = 1.4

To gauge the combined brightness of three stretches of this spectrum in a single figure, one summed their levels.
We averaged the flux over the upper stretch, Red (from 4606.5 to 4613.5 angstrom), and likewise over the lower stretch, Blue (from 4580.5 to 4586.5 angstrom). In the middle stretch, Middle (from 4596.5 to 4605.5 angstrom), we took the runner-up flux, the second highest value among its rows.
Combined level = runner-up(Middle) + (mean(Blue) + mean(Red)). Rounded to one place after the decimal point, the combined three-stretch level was 35.4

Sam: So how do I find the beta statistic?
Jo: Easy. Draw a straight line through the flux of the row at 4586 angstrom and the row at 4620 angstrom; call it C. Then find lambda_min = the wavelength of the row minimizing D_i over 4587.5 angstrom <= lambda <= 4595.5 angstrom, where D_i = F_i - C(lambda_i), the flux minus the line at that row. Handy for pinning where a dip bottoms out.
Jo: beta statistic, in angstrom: 4594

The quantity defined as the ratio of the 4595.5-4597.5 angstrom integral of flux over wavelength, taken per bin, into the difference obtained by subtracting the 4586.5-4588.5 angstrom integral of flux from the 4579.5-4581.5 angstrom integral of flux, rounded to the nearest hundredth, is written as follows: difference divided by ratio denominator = 0.07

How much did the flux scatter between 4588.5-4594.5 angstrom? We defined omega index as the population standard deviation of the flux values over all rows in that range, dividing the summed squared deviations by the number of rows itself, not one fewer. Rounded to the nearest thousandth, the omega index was 0.577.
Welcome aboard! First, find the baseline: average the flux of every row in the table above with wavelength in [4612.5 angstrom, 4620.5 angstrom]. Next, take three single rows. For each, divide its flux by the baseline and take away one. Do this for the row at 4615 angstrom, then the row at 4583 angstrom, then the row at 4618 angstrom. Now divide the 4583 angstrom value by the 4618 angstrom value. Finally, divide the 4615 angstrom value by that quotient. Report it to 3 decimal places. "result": 0.000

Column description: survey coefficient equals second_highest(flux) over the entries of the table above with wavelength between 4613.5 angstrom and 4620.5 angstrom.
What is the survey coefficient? 13.6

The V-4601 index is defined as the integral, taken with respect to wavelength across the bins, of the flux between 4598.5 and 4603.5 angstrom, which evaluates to 56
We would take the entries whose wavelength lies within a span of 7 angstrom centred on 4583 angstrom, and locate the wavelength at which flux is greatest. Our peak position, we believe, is 4585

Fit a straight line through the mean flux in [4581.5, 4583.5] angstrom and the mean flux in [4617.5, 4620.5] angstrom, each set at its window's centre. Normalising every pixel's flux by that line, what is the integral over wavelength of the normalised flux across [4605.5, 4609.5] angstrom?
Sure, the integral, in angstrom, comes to 3.77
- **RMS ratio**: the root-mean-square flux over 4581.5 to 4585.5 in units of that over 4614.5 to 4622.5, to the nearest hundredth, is 0.89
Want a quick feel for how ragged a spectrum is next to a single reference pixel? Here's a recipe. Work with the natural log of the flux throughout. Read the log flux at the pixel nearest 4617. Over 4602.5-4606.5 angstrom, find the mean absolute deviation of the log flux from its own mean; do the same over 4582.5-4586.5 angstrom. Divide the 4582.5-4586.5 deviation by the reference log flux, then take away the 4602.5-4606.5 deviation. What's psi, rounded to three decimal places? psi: -0.013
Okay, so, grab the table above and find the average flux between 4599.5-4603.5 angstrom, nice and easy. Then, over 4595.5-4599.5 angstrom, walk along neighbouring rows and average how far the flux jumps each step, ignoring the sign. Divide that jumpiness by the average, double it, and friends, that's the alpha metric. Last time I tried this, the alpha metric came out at 0.13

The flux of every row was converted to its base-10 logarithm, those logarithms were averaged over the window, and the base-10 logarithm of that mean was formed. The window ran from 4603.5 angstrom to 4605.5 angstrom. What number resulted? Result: 0.024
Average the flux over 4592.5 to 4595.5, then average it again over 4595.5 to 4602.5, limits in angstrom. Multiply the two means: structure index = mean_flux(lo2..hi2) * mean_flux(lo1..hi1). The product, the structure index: 131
